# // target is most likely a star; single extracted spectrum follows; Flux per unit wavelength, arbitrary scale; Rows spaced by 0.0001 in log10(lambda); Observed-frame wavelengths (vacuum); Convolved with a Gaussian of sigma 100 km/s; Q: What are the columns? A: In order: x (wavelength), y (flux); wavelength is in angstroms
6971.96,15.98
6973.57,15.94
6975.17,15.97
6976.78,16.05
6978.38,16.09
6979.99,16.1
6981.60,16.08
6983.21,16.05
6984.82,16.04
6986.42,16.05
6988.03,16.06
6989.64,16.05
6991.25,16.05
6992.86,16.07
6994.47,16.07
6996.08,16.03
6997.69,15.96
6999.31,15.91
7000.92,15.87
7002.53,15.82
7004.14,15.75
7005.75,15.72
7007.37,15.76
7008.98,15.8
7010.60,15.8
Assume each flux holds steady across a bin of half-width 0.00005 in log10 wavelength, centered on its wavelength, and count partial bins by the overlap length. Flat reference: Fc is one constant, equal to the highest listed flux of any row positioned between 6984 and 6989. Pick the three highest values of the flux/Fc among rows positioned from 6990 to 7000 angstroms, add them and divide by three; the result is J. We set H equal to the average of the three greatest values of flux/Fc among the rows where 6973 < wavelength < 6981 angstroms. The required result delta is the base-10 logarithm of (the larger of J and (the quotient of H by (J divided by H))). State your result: 0.0010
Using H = 1.00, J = 1.00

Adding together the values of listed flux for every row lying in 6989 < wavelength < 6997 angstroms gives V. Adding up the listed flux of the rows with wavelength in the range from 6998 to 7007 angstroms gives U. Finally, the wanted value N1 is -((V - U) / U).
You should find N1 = -0.015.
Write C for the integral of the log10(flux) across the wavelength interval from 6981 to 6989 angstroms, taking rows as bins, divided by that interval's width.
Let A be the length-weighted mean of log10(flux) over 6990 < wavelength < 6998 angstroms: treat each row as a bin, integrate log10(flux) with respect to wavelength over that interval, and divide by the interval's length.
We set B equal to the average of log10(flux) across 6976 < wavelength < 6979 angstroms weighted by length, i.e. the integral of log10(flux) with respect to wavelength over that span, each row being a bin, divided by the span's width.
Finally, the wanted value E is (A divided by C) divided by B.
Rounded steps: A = 1.21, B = 1.21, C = 1.21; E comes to 0.827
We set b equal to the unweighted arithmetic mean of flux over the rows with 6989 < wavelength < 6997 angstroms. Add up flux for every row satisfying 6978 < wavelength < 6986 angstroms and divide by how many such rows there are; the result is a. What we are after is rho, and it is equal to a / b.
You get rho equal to 1.00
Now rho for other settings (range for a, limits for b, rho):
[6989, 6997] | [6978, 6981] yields 1.00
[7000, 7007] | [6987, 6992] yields 0.98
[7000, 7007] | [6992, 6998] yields 0.98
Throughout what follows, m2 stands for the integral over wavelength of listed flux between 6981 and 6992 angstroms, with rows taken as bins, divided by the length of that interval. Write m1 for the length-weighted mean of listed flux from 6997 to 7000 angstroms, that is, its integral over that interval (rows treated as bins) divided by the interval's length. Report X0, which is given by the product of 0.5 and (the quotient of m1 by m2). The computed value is 0.4948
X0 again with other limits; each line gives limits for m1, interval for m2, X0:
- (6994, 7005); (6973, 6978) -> 0.4965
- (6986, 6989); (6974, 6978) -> 0.4999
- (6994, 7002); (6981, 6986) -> 0.4964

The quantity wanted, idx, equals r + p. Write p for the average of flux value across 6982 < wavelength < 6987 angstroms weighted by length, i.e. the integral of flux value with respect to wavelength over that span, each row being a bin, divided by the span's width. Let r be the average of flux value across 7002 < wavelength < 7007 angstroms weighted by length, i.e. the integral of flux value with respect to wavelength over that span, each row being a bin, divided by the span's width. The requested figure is 31.8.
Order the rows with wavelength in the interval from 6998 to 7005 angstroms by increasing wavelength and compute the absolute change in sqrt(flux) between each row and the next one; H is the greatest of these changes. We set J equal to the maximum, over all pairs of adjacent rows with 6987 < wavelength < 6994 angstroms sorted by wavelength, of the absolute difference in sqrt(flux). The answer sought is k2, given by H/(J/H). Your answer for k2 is 0.031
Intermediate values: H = 0.0088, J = 0.0025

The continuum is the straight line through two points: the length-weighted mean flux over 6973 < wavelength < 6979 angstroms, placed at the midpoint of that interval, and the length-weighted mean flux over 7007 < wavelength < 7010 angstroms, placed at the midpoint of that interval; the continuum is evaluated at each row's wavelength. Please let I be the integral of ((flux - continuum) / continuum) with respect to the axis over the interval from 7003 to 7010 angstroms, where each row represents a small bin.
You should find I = -0.01 angstroms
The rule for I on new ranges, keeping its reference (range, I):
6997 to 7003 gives 0.02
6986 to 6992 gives 0.05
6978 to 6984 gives 0.03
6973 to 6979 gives -0.01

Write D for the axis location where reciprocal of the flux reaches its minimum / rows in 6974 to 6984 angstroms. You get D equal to 6979.99 angstroms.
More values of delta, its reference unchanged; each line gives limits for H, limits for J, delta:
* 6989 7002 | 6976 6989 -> 0.0008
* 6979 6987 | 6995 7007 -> 0.0034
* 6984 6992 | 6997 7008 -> 0.0036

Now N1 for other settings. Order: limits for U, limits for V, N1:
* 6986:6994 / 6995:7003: 0.009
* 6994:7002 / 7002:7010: 0.012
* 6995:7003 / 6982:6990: -0.008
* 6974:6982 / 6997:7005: 0.012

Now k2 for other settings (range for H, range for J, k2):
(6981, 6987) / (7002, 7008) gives 0.002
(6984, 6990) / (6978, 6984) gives 0.000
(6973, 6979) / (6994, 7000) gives 0.011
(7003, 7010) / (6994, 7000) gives 0.003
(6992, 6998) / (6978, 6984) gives 0.020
